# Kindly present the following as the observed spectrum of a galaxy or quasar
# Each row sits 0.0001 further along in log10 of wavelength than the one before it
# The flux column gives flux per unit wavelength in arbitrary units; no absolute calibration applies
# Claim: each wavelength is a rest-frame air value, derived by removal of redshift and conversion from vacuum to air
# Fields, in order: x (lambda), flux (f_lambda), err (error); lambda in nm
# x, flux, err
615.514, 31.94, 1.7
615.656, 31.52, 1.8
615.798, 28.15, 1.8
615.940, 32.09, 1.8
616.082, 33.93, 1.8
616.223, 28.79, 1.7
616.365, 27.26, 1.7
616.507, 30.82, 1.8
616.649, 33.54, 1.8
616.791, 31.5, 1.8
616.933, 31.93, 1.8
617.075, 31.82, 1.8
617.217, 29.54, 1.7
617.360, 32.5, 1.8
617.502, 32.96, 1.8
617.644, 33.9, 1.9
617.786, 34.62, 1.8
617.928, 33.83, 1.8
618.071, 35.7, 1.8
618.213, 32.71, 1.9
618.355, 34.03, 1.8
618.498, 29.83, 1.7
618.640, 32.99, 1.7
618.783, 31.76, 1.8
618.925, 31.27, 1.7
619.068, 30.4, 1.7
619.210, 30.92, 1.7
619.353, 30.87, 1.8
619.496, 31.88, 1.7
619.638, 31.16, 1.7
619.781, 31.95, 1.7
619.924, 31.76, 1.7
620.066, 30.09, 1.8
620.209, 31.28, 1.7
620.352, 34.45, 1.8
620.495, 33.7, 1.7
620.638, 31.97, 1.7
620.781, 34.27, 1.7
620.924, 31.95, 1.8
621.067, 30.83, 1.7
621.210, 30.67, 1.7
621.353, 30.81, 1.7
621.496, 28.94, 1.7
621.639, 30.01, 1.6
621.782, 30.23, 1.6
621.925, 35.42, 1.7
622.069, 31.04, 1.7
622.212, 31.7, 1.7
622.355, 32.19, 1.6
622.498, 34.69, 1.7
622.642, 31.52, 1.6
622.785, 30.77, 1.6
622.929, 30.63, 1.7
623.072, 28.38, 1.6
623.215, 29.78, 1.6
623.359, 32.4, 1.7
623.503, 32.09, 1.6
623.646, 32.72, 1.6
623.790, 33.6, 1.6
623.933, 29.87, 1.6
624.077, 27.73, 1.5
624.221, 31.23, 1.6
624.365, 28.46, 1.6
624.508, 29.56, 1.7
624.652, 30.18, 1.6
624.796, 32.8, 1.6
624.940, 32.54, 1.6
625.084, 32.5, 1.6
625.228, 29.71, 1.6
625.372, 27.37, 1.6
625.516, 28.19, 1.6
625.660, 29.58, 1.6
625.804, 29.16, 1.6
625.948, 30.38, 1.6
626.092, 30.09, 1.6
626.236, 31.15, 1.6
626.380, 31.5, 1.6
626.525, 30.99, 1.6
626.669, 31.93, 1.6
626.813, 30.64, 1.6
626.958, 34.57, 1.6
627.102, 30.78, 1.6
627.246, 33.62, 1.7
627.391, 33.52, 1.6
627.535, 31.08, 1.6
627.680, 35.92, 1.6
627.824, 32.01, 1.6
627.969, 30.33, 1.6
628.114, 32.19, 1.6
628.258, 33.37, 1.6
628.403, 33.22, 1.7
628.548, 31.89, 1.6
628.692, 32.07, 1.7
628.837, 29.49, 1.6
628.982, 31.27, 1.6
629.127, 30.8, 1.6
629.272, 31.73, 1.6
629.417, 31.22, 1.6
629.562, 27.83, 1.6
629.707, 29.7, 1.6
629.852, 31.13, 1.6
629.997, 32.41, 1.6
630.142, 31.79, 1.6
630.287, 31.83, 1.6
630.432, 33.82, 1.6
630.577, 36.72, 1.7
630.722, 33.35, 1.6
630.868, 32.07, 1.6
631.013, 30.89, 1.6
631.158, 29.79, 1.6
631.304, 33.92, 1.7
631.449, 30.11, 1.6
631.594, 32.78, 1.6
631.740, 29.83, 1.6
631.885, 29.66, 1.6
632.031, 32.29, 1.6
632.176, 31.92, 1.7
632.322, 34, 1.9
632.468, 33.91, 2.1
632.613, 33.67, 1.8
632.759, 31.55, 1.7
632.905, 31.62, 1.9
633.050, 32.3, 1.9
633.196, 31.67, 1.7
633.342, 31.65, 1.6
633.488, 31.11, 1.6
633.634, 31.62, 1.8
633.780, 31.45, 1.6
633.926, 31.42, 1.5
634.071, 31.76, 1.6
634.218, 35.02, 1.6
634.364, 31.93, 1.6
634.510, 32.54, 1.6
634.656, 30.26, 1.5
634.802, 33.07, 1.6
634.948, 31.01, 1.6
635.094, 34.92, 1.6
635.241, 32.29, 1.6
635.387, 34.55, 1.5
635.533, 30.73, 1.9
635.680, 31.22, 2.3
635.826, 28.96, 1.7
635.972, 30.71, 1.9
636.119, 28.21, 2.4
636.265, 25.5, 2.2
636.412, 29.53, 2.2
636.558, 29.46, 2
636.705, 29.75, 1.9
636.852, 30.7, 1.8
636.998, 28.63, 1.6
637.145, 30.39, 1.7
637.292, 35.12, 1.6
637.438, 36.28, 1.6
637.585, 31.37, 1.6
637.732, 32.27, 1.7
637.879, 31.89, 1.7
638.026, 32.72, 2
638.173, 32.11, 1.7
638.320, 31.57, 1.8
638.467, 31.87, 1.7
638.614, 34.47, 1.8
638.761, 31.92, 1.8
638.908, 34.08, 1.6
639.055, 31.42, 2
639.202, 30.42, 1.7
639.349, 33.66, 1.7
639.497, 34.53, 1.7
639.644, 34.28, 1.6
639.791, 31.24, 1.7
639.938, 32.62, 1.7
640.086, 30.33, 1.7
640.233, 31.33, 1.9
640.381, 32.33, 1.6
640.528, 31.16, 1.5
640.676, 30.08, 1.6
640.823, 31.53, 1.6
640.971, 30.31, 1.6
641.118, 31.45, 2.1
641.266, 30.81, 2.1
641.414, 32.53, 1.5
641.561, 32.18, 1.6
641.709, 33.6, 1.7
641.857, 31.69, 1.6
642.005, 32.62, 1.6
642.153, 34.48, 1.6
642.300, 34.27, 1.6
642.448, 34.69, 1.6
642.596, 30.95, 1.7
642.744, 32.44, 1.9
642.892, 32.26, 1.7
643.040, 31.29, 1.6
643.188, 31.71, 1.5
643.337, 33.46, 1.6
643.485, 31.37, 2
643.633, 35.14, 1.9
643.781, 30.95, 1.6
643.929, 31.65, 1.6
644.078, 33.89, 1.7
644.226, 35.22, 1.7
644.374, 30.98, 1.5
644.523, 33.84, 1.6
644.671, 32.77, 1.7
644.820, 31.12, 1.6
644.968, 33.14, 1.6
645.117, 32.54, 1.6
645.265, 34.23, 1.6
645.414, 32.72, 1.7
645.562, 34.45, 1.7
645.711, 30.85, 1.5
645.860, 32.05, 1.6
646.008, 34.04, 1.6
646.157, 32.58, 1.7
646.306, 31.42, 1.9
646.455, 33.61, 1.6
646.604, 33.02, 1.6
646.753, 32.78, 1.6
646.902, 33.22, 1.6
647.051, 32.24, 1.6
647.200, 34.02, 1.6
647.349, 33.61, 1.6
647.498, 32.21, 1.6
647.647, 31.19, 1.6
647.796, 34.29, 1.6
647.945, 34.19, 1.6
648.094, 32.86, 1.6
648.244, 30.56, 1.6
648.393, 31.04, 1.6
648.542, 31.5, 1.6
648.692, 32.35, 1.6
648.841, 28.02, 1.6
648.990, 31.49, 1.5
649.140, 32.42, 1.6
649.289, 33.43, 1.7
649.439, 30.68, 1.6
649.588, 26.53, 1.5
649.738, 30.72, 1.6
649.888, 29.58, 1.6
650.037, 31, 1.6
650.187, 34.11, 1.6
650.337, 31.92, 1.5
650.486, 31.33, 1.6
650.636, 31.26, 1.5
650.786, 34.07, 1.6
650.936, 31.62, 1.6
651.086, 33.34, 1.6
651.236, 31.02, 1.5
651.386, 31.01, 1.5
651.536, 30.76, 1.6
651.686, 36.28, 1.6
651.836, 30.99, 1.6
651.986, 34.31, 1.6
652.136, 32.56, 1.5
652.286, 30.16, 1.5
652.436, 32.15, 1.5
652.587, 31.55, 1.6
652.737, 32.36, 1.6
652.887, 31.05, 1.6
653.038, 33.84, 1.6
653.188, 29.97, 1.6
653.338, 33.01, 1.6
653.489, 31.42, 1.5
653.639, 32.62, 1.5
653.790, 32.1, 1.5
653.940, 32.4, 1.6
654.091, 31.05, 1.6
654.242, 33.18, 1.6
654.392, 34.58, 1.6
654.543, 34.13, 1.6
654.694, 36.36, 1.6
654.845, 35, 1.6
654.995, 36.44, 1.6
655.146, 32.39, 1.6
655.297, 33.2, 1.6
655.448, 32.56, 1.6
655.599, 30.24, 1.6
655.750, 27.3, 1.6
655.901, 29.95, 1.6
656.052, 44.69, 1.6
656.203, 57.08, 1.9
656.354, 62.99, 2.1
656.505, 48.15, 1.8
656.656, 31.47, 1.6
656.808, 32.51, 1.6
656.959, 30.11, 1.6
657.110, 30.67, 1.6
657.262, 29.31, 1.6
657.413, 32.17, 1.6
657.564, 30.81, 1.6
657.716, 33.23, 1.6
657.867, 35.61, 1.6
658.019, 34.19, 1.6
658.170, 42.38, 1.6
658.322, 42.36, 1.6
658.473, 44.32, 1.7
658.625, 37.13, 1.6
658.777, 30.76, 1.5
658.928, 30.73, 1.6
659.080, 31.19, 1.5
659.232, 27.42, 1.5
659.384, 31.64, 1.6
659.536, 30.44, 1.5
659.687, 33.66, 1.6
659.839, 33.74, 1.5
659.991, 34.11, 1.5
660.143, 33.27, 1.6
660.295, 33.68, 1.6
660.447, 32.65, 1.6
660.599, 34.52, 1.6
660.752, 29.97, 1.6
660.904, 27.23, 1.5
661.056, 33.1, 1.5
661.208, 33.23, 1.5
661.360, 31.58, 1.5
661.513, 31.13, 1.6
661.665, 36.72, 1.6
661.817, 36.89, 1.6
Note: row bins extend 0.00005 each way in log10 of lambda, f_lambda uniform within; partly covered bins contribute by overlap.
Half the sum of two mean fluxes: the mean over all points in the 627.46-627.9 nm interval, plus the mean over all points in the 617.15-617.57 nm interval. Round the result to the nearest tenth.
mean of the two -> 32.3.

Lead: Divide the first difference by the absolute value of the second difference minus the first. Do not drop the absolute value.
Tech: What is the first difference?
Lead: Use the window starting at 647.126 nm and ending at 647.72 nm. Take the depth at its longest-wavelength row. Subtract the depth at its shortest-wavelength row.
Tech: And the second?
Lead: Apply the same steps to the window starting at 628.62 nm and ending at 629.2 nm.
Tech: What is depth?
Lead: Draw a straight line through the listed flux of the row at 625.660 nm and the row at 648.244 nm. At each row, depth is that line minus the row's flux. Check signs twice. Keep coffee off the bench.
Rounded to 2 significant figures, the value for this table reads 1.8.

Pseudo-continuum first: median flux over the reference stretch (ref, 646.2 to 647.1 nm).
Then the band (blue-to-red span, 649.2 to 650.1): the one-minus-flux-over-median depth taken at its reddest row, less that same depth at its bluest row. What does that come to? 0.07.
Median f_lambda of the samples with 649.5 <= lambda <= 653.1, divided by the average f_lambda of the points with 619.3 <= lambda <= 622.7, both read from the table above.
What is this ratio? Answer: 0.99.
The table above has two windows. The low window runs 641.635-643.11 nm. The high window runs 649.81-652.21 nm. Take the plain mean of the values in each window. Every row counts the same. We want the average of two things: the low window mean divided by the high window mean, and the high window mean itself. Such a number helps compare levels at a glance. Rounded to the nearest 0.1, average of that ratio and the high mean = 16.6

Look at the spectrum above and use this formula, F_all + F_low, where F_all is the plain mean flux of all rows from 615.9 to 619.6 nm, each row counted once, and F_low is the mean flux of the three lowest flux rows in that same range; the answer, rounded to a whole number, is 61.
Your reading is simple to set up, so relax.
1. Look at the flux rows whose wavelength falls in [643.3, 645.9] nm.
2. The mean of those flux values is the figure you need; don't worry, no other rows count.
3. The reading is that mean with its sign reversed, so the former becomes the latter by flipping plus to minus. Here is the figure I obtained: -32.8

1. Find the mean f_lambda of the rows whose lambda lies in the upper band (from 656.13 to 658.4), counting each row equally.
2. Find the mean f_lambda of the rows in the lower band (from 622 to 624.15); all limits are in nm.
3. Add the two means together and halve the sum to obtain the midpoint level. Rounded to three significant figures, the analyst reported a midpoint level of 34.7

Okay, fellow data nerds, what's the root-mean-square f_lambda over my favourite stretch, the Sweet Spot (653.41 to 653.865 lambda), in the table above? 32.1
